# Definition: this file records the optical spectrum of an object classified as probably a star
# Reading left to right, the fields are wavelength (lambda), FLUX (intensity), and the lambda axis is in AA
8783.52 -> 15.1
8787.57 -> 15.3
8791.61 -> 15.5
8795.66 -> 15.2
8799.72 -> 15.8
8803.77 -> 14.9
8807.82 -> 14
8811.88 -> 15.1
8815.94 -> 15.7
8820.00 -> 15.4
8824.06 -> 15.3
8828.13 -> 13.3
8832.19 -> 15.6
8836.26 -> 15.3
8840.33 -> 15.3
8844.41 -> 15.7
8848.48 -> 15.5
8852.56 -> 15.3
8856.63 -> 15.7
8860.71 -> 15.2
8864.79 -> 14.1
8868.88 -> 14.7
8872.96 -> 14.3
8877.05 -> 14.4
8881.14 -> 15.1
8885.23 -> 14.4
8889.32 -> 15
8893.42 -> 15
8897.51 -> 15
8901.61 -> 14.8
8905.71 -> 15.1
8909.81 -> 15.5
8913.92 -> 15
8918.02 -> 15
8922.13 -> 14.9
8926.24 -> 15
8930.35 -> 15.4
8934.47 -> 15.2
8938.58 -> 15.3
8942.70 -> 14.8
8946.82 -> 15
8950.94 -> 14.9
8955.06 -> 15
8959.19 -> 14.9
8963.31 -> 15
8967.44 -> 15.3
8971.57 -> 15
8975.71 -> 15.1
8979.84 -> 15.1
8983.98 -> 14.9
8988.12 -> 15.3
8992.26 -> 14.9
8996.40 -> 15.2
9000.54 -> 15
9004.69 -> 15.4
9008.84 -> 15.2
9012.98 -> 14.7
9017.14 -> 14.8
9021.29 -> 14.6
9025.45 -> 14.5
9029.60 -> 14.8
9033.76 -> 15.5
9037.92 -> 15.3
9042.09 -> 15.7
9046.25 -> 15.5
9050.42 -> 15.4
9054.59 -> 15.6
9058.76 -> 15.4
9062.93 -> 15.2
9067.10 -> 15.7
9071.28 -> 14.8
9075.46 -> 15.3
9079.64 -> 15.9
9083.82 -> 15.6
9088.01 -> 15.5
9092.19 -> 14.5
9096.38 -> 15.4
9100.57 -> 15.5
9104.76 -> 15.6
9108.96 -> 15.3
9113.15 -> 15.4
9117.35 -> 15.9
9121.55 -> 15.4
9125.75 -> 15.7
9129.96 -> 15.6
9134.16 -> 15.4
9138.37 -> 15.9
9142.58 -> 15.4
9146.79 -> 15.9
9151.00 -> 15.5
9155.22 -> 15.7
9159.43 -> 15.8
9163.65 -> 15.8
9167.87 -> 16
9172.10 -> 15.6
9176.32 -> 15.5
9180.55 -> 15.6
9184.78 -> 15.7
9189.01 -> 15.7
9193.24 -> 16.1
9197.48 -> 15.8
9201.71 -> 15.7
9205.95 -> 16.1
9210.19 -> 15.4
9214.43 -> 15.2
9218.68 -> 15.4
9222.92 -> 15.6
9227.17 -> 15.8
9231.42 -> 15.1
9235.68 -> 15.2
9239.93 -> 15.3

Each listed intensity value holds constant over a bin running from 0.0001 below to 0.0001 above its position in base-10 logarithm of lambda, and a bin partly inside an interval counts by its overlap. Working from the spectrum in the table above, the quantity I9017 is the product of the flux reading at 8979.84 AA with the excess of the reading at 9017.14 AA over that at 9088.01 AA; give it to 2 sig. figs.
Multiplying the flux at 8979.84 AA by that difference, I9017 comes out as -11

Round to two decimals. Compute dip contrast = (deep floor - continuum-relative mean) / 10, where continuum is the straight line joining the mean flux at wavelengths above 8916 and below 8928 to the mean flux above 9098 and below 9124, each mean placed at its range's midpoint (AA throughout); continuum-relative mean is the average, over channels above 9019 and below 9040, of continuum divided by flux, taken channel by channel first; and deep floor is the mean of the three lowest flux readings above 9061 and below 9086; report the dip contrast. 1.41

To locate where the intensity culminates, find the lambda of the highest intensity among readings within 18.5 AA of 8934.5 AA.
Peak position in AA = 8930.35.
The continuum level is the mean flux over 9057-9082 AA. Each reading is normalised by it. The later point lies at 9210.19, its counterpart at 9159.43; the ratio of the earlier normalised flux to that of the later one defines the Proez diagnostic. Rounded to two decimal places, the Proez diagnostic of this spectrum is 1.03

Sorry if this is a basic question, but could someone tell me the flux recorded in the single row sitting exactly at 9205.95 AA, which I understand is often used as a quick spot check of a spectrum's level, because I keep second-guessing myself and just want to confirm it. 16.1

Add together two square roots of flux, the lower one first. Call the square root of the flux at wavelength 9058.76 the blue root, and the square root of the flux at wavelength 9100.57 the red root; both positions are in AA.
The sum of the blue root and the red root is 7.86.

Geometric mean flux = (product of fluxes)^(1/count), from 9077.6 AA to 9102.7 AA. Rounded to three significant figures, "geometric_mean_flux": 15.4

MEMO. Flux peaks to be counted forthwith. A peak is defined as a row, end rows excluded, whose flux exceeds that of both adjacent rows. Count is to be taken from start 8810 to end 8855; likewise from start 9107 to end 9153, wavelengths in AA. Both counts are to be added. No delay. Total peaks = 7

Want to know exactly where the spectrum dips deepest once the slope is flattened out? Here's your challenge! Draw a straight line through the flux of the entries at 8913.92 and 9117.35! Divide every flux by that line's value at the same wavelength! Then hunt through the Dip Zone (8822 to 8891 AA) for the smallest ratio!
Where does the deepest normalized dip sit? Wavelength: 8828.13 AA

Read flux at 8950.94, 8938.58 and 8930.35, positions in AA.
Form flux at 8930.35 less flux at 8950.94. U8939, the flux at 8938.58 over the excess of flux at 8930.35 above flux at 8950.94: 31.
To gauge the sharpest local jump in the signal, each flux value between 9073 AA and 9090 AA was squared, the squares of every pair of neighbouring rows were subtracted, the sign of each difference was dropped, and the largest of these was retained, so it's 18.7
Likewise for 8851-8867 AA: 32.2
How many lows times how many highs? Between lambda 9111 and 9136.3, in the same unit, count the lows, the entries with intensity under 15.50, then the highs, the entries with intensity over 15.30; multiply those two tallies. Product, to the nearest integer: 18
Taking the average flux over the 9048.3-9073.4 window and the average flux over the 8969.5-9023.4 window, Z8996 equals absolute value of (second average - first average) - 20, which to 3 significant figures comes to -19.7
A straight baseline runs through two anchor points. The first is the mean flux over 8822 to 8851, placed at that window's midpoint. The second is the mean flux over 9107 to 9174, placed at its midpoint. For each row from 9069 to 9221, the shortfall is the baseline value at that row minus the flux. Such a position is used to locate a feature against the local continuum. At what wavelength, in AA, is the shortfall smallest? 9193.24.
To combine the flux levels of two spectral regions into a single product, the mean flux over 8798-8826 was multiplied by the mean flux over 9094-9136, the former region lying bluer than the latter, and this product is 235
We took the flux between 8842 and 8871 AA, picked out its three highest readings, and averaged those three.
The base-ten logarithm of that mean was 1.194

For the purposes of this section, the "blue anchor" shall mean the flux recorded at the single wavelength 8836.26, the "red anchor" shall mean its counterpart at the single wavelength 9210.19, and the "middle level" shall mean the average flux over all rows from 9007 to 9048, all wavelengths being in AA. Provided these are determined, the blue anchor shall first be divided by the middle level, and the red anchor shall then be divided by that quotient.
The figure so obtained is 15.2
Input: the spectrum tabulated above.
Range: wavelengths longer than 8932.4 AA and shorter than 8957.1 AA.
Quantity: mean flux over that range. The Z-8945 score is 15.0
